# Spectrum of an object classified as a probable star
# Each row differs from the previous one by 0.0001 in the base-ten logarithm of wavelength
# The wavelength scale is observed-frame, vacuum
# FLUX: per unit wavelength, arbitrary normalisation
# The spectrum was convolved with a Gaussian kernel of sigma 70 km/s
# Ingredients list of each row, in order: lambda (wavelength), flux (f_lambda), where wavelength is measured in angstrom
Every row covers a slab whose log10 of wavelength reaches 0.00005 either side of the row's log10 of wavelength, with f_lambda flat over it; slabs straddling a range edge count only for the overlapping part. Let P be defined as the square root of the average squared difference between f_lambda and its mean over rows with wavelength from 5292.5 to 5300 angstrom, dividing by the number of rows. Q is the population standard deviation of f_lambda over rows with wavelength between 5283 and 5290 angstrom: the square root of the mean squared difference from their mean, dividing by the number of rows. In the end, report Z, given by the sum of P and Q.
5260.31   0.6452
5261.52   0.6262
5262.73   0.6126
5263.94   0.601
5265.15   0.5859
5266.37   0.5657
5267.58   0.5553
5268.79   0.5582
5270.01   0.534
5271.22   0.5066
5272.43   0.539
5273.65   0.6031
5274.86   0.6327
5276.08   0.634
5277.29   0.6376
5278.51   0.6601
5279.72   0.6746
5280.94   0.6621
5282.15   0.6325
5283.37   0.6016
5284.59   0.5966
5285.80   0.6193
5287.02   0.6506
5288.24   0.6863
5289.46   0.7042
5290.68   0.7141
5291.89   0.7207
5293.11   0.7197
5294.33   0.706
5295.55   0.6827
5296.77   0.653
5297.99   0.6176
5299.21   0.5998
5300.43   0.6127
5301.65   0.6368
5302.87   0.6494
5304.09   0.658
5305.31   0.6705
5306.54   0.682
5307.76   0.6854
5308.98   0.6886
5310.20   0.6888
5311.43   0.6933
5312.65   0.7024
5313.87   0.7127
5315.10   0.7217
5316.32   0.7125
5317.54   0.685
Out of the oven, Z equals 0.085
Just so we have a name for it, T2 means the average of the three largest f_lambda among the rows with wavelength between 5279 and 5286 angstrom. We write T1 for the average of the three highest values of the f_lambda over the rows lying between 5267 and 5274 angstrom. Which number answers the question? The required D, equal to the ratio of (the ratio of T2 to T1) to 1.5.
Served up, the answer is 0.76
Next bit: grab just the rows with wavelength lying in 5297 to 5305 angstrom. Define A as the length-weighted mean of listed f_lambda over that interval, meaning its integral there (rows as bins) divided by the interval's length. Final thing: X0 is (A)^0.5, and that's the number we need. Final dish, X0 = 0.80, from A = 0.63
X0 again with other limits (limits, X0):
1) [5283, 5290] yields 0.80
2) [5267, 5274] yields 0.74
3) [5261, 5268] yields 0.77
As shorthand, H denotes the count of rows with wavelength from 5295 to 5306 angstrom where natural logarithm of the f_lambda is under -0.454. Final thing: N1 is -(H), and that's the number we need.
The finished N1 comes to -3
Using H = 3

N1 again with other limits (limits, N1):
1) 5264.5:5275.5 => -9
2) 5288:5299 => -1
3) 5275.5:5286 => -5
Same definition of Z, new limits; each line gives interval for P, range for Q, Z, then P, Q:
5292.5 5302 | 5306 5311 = 0.045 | 0.042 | 0.003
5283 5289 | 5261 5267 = 0.055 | 0.034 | 0.021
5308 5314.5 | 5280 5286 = 0.033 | 0.009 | 0.024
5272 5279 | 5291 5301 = 0.086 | 0.039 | 0.047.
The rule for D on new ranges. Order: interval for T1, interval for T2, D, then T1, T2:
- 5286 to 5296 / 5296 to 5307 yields 0.62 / 0.72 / 0.670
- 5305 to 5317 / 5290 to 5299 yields 0.67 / 0.72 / 0.718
